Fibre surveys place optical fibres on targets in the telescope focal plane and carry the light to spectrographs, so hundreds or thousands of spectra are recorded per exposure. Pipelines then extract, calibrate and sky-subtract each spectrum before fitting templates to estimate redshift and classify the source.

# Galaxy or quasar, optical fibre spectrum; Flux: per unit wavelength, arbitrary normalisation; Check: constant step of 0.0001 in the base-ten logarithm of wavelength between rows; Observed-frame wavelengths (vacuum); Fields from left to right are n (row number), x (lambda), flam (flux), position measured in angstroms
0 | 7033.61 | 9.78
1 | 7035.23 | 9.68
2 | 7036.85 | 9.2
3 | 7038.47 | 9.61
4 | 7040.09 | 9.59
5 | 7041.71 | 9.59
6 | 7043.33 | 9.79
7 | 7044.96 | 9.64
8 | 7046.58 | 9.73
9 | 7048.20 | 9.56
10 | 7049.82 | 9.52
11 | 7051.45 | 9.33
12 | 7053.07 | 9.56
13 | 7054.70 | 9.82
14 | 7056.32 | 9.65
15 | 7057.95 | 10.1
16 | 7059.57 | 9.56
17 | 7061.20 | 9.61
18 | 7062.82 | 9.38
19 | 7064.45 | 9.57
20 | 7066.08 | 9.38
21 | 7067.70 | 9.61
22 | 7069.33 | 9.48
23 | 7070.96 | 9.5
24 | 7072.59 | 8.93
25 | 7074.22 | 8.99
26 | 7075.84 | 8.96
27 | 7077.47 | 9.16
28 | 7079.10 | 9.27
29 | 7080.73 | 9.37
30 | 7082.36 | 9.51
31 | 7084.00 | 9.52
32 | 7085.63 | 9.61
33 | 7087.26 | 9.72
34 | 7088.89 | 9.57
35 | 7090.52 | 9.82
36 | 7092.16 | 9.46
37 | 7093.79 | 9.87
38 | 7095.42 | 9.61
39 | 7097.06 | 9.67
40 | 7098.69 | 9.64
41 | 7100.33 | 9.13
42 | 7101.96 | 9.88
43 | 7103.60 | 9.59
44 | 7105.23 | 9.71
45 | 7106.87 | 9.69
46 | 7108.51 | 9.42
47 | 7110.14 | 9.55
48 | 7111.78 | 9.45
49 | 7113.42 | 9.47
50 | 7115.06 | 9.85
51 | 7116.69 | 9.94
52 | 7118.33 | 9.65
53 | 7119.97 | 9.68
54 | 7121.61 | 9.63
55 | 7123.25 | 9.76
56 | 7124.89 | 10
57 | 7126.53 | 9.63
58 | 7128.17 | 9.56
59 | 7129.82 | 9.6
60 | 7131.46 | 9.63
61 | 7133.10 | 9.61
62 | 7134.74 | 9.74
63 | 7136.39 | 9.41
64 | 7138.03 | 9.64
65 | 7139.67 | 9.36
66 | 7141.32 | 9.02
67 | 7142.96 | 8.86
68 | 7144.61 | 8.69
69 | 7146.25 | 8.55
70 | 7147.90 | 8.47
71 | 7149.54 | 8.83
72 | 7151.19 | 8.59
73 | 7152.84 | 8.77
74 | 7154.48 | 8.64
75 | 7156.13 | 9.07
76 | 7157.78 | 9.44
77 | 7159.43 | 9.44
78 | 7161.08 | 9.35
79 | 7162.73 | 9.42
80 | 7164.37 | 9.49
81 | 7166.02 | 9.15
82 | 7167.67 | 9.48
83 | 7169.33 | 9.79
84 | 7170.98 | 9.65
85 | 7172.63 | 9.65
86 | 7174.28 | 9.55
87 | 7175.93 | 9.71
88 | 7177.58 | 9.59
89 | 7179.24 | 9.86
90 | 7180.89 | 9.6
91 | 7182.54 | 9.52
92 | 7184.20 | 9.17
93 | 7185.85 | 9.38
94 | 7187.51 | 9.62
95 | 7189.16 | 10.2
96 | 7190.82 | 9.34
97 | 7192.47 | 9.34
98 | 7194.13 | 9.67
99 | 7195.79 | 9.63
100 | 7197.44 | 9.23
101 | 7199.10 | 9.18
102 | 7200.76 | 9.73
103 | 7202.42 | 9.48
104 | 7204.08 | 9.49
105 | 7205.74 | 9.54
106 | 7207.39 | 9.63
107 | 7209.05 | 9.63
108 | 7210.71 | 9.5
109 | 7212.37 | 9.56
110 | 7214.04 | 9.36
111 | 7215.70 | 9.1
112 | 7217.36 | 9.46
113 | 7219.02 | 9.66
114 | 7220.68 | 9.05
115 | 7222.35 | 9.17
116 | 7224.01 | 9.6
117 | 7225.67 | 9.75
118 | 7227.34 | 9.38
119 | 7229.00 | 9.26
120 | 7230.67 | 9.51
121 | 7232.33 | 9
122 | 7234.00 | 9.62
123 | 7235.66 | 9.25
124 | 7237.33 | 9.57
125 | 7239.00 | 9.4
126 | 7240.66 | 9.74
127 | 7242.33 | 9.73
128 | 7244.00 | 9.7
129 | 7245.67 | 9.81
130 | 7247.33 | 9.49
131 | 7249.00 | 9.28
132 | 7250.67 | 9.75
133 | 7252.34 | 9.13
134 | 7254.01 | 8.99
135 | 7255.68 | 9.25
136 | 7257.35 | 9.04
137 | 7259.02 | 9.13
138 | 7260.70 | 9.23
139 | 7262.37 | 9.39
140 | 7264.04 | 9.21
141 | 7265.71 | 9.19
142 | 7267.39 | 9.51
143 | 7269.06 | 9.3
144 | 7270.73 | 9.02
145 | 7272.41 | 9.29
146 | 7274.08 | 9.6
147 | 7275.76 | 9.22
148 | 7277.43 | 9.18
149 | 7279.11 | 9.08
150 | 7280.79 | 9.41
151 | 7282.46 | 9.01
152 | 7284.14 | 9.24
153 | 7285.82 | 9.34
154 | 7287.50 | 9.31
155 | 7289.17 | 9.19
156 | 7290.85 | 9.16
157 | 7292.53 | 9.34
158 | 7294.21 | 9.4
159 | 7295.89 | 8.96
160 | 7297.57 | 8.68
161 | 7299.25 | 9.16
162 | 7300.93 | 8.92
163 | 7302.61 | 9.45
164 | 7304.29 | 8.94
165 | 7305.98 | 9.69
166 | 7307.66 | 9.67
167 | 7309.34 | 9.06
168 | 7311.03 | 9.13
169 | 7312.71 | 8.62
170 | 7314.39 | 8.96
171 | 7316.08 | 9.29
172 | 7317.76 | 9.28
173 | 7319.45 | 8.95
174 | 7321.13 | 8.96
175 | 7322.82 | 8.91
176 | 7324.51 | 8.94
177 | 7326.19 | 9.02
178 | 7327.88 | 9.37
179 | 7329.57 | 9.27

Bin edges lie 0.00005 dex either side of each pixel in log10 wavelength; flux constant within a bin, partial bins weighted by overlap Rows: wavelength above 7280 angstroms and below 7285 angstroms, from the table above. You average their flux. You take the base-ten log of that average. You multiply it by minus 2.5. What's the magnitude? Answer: -2.412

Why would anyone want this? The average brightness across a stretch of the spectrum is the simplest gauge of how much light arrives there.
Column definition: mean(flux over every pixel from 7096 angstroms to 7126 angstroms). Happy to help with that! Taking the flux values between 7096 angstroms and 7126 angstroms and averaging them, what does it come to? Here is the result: 9.65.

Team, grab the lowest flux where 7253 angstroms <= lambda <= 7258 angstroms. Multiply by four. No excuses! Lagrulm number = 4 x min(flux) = 36.0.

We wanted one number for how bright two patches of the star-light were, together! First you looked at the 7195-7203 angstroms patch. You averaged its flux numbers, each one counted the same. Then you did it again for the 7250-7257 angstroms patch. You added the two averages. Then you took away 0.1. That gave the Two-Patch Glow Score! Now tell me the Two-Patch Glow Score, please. 18.6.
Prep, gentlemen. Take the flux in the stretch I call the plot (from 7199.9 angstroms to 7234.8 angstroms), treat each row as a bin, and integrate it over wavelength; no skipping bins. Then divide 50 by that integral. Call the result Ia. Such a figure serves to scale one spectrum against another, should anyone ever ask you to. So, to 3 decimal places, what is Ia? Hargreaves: 0.152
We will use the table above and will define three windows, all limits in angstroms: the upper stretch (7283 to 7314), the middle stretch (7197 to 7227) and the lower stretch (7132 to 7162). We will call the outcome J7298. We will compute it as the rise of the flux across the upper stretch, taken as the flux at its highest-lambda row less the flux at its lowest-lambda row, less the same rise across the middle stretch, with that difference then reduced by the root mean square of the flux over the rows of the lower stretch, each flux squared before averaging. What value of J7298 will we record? -10.2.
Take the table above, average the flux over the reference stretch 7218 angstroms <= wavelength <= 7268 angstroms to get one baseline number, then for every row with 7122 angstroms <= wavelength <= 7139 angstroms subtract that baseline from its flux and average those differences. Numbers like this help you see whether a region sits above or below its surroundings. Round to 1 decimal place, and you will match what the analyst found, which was 0.3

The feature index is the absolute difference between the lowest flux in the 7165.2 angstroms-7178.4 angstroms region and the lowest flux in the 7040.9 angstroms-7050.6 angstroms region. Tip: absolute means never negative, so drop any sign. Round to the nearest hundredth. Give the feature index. 0.37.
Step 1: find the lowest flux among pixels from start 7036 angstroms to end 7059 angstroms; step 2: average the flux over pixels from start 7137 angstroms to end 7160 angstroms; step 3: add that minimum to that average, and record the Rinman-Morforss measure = 18.2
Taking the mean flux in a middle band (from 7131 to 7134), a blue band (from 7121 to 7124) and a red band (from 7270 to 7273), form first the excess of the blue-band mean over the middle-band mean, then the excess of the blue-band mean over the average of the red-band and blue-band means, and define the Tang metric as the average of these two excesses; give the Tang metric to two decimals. 0.17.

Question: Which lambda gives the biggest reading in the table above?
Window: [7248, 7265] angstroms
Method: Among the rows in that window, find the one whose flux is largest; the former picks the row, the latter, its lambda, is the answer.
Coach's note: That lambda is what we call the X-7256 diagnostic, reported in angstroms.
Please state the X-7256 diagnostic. 7250.67 angstroms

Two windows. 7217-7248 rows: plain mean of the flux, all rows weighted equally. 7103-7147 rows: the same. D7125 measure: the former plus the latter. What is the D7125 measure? 19.0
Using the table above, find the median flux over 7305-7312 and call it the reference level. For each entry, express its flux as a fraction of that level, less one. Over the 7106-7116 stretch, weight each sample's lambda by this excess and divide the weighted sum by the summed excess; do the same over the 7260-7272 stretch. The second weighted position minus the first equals 155.0 angstroms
